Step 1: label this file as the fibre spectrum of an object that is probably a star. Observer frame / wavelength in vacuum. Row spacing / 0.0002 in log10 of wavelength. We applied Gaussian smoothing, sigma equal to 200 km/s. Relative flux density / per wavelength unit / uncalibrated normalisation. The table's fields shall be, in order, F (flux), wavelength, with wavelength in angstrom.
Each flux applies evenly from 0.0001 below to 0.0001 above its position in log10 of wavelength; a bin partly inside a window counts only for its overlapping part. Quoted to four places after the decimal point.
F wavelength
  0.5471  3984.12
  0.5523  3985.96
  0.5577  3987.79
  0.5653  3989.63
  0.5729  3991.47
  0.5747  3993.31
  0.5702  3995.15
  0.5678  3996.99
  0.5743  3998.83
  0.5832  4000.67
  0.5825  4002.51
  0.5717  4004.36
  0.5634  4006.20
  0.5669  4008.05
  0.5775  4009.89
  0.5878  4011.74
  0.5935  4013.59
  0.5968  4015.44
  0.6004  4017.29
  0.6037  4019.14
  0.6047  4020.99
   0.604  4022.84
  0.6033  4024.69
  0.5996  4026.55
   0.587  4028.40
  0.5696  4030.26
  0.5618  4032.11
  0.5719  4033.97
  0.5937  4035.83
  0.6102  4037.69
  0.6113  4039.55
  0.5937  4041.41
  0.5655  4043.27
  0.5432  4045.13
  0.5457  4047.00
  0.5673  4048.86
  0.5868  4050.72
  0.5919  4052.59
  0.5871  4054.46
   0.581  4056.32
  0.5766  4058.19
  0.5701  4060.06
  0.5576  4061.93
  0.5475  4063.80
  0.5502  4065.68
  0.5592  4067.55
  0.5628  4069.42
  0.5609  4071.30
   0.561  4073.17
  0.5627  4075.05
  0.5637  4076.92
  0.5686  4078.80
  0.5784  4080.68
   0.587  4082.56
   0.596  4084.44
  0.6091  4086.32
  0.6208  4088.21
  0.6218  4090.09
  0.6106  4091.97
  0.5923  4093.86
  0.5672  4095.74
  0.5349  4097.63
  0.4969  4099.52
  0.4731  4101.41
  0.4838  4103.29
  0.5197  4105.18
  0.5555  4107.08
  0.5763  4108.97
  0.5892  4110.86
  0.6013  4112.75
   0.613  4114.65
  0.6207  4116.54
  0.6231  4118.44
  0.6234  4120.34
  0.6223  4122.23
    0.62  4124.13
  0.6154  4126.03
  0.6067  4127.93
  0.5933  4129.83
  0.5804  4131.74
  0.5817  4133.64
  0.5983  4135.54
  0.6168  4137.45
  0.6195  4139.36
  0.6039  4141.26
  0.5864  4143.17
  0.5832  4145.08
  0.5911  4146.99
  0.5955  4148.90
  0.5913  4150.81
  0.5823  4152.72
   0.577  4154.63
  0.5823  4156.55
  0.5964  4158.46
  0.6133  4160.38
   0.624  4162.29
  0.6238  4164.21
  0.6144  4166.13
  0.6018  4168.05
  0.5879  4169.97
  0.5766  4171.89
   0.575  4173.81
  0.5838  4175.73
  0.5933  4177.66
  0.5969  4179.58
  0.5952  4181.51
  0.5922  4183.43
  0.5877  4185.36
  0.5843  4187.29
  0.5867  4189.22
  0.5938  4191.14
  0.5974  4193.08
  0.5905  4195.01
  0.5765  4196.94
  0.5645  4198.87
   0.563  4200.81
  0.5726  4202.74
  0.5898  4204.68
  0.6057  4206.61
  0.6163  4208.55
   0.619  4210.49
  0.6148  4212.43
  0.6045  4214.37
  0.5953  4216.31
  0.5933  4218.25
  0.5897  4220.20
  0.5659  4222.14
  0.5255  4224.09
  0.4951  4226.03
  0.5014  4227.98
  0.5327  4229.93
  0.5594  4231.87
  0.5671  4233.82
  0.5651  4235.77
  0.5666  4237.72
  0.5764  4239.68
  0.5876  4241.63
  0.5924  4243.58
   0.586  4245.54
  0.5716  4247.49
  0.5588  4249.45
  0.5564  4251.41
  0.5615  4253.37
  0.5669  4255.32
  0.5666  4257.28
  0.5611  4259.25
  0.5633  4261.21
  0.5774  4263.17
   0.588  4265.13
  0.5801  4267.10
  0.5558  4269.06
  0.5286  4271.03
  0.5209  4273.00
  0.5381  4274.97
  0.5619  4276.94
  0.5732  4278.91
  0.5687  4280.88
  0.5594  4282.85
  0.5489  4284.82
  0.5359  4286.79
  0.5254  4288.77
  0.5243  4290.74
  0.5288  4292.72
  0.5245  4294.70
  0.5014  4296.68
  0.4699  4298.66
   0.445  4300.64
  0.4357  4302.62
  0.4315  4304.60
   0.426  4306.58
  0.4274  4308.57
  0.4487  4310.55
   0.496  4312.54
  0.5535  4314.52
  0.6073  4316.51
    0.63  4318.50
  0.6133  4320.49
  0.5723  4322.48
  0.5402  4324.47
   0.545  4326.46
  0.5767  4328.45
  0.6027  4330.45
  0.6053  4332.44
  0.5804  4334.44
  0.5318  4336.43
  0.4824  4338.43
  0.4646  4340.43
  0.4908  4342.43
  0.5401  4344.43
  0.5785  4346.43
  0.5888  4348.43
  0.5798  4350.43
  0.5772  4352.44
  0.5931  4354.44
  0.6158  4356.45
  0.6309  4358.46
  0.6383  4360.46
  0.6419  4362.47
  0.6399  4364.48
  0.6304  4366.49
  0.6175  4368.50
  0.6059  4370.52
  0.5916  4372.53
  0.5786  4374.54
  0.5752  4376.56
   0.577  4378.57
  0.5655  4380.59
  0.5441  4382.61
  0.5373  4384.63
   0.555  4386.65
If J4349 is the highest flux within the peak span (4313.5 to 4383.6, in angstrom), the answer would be 0.6419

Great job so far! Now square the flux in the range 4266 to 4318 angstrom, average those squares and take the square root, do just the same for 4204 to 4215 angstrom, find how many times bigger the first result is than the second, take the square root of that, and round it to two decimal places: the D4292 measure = 0.92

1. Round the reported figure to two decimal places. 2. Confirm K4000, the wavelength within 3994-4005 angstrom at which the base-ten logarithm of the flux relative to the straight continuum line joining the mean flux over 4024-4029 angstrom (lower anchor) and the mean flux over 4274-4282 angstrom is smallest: 3996.99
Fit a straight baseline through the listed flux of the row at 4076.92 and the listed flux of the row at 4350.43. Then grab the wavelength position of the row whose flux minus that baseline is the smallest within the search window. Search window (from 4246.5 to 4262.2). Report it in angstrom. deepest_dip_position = 4251.41 angstrom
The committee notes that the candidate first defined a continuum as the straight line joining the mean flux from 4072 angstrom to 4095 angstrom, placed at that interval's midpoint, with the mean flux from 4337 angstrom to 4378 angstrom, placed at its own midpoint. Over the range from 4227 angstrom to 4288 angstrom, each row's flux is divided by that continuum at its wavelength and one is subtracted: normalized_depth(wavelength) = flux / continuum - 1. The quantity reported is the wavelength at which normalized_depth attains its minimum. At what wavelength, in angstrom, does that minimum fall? 4227.98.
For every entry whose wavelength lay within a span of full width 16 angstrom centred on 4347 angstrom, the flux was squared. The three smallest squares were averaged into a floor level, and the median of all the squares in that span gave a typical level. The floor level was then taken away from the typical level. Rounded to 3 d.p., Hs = 0.084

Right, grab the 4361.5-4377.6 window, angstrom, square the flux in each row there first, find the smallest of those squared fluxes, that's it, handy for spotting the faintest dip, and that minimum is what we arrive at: 0.331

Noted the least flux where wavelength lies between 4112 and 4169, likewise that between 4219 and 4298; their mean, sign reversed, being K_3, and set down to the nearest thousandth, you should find -0.536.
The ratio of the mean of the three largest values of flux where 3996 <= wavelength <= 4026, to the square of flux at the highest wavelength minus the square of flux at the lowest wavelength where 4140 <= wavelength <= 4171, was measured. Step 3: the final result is -32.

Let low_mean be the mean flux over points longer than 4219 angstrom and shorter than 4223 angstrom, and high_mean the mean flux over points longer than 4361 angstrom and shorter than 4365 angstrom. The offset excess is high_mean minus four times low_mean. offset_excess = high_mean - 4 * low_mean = -1.67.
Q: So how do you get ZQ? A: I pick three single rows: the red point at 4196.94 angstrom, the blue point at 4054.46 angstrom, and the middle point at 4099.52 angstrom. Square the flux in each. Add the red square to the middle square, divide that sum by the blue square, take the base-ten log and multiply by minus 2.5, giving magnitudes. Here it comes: -0.56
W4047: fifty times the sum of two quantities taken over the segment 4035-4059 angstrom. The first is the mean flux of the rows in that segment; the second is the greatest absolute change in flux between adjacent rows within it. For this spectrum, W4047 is 30.5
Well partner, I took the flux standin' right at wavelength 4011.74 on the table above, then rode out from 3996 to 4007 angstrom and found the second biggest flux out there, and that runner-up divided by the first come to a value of 0.99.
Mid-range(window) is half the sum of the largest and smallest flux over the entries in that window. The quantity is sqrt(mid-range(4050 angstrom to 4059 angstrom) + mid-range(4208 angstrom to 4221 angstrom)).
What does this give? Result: 1.09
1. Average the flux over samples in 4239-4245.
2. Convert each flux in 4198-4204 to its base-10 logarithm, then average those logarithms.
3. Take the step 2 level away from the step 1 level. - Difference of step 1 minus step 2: 0.832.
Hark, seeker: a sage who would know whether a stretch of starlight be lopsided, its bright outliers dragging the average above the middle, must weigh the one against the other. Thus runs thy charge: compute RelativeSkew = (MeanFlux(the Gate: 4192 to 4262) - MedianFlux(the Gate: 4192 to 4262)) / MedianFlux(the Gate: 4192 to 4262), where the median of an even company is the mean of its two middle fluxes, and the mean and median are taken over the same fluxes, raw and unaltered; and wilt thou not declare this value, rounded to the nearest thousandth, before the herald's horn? 0.006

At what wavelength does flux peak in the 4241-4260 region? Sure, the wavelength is 4243.58 angstrom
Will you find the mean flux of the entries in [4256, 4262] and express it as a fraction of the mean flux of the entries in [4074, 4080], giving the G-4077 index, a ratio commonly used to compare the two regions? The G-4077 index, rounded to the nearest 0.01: 1.00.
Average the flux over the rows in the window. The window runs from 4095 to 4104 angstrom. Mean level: 0.511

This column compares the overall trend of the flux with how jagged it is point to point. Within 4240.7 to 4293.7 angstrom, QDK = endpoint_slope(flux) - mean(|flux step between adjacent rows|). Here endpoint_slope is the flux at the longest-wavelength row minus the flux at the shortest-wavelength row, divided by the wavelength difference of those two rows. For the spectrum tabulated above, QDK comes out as -0.011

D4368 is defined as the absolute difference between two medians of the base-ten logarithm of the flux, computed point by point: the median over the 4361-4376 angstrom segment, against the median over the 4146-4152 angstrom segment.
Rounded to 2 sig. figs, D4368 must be 0.019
